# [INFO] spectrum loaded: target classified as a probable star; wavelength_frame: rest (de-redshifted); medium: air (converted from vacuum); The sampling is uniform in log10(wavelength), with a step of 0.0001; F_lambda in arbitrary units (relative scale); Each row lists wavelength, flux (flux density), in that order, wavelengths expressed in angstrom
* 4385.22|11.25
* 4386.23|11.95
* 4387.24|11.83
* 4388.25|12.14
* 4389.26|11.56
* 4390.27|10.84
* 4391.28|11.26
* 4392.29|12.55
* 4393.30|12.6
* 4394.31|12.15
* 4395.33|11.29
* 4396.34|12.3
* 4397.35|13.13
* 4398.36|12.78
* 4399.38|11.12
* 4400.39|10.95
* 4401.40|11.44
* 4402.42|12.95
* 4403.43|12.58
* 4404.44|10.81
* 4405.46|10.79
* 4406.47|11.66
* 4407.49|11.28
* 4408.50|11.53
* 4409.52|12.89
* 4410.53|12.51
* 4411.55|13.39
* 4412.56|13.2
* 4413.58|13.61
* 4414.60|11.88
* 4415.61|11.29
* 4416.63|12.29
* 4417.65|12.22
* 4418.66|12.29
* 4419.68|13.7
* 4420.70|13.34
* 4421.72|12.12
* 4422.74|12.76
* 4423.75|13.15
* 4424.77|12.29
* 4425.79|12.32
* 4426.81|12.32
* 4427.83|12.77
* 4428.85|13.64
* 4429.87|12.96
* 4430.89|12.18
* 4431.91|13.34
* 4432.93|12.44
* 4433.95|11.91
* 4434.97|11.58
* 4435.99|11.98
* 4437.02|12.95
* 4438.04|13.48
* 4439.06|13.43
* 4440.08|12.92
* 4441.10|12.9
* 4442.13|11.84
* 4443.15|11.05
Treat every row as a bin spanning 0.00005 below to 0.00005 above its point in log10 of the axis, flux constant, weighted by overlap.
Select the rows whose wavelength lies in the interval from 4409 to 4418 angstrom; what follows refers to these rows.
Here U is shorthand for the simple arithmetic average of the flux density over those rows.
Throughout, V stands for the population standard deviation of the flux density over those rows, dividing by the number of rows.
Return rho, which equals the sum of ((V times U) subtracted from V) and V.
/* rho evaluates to -7.5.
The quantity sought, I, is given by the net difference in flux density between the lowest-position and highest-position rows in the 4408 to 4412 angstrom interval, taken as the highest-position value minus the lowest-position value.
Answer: 1.9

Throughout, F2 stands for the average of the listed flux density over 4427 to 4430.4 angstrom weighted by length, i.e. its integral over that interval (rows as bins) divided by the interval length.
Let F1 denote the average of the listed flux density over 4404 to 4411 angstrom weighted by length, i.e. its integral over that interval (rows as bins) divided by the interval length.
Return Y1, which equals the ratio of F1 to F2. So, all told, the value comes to 0.89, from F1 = 11.6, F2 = 13.0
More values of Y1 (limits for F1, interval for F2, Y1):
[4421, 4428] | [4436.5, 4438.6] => 0.95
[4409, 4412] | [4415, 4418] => 1.08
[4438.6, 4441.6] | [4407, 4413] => 1.05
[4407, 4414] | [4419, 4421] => 0.94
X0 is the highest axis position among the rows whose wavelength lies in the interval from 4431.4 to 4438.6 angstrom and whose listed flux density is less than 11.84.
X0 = 4434.97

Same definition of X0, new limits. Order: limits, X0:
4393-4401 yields 4400.39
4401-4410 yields 4408.50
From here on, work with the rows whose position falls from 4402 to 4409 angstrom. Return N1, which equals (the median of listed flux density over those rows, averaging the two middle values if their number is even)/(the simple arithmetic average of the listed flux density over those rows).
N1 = 0.99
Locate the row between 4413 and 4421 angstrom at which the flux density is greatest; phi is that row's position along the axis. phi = 4419.68 angstrom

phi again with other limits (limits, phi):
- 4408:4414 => 4413.58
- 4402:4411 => 4402.42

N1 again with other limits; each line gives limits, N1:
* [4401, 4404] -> 1.02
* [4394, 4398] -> 1.00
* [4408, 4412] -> 1.01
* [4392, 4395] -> 1.01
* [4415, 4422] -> 0.99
